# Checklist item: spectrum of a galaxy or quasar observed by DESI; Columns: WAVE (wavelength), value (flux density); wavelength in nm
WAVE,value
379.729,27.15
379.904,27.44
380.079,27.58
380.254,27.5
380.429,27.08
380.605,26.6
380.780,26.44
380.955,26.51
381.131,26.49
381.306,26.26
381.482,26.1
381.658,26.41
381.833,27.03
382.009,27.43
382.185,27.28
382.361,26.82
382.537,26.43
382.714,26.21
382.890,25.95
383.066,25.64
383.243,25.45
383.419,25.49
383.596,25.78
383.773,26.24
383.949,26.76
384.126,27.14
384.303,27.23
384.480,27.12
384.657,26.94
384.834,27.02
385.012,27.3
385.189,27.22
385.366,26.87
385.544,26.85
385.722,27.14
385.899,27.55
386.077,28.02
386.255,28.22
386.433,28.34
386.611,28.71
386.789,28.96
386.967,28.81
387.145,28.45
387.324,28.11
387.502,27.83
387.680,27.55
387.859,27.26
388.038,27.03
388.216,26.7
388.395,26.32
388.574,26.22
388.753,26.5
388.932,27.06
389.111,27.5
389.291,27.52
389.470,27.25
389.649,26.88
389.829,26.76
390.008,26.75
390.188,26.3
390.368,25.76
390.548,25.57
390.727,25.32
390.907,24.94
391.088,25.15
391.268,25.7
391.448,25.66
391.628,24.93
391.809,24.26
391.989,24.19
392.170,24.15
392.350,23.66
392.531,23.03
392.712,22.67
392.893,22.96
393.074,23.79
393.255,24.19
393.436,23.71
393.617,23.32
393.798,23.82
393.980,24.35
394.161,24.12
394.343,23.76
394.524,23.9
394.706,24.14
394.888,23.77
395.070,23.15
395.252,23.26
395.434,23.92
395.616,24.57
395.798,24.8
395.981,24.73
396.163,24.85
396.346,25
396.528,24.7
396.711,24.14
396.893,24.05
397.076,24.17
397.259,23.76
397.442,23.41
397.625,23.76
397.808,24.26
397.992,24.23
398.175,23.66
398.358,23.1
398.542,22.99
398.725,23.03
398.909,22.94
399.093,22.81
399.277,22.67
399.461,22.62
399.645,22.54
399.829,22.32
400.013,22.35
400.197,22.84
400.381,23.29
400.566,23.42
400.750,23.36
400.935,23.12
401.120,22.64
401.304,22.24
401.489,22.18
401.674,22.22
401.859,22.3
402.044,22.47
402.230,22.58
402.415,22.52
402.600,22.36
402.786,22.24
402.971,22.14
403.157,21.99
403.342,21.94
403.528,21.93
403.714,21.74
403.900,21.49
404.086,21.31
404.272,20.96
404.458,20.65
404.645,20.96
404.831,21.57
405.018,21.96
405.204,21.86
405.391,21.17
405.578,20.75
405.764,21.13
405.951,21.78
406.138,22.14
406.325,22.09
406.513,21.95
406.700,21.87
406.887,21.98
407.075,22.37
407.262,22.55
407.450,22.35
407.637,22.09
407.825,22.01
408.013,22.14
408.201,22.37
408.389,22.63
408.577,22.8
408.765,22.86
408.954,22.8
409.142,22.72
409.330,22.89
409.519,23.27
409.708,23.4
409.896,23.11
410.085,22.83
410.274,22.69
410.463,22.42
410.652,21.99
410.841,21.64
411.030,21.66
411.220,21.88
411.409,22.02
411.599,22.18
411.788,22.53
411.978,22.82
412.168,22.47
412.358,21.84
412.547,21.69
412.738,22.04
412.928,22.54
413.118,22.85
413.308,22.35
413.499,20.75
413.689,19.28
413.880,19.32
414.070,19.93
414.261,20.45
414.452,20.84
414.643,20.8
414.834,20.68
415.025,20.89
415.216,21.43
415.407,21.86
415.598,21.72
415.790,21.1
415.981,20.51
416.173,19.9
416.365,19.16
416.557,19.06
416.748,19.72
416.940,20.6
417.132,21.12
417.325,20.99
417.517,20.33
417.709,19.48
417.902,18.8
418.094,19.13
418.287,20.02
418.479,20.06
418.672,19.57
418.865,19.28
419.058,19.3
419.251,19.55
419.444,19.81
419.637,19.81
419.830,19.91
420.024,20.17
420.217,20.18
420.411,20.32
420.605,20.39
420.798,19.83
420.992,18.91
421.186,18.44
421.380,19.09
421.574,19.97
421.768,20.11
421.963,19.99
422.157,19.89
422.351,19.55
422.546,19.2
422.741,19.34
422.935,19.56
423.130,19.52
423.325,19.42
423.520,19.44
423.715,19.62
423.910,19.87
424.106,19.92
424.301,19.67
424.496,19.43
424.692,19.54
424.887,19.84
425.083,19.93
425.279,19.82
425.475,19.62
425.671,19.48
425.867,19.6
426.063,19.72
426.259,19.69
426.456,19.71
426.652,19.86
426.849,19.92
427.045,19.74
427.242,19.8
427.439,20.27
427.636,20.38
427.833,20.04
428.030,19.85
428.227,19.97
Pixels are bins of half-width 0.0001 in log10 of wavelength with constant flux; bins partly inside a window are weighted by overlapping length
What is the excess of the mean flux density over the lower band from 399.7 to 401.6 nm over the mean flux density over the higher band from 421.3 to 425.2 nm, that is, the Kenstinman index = 3.1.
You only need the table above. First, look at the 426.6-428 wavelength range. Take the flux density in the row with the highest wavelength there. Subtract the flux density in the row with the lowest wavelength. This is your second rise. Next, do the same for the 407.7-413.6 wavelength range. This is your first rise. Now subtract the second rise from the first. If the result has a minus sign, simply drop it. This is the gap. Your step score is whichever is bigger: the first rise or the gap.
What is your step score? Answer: 1.44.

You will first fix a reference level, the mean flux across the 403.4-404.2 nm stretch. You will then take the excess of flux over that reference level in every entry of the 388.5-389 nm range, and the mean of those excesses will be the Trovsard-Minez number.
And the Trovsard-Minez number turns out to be 5.0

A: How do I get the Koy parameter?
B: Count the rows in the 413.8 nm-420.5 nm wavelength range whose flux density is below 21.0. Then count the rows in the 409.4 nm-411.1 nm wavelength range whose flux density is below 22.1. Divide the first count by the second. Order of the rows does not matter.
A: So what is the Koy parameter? 10.0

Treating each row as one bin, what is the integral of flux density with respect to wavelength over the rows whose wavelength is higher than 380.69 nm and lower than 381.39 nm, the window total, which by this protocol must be 18.5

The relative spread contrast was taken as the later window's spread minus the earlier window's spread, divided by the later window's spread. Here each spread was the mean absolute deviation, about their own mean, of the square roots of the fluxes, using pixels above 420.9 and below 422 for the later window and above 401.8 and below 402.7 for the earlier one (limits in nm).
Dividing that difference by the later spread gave 0.86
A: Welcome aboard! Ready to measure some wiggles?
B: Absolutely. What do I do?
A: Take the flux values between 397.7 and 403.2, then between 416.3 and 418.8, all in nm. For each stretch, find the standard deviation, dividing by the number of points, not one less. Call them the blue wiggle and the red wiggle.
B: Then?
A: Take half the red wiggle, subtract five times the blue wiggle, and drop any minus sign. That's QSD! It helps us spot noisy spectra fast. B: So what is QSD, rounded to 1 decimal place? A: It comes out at 2.5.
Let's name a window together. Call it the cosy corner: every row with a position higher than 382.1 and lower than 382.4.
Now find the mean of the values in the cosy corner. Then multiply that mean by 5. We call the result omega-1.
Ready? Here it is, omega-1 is 135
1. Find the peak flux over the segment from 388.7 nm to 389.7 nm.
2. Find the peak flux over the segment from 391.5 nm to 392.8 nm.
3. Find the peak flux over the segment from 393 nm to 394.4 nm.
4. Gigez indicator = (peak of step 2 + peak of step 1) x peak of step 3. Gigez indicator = 1277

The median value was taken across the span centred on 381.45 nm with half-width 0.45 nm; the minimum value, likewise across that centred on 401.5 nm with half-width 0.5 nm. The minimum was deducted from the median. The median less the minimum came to 4.2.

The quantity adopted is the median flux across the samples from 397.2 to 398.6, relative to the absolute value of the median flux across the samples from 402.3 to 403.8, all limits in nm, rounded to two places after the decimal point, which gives 1.07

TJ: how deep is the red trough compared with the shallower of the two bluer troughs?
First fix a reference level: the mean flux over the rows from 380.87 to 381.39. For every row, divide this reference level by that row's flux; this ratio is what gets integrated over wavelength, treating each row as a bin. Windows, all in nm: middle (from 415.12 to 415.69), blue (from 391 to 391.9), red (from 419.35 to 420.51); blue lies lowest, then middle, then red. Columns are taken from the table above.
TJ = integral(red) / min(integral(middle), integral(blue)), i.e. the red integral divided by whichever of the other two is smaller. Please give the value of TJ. 2.2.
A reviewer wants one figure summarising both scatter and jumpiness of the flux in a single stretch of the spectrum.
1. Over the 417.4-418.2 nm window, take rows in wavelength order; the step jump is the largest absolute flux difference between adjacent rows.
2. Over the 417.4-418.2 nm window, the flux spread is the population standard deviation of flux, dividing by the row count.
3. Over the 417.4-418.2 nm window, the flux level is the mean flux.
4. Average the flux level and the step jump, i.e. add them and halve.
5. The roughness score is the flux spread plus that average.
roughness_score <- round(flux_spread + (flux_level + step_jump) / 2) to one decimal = 10.7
